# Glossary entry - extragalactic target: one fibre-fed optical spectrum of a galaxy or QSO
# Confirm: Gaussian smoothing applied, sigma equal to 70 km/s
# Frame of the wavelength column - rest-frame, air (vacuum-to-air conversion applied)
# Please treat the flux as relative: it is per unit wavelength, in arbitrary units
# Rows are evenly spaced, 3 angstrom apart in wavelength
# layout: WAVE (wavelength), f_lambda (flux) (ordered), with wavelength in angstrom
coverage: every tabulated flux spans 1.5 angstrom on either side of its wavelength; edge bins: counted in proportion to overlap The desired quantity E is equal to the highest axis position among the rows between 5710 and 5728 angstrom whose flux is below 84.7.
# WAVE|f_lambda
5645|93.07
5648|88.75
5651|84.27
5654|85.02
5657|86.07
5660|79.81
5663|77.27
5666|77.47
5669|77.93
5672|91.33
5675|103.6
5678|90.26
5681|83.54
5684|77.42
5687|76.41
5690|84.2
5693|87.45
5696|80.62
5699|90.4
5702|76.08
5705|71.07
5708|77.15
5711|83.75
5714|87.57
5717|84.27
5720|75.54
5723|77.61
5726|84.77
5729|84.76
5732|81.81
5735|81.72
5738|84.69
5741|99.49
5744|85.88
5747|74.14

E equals 5723 angstrom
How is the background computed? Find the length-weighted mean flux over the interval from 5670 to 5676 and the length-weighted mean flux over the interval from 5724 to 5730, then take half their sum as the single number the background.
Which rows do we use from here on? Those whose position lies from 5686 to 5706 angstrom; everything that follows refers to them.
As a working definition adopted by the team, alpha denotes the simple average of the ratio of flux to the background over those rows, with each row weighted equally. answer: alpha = 0.90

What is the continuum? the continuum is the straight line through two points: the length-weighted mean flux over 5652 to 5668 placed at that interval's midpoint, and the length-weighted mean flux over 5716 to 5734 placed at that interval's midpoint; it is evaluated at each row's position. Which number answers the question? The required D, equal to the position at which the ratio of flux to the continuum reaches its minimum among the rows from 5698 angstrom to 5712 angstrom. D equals 5705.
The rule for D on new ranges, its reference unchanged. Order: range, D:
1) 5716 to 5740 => 5720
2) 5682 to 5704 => 5702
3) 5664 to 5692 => 5687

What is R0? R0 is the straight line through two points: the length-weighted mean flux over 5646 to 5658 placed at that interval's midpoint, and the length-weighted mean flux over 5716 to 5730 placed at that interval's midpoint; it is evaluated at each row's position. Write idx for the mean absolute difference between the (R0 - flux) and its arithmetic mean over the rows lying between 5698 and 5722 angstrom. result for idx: 5.8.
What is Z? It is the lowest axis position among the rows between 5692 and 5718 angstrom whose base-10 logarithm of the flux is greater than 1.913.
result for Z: 5693 angstrom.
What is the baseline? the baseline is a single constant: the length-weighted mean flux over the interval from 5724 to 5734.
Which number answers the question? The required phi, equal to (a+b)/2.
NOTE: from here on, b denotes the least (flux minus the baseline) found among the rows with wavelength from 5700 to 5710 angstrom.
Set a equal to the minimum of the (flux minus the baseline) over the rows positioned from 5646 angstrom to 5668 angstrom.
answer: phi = -9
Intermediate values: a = -6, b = -12.3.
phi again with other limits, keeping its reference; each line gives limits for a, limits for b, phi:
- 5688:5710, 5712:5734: -10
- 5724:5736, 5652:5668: -4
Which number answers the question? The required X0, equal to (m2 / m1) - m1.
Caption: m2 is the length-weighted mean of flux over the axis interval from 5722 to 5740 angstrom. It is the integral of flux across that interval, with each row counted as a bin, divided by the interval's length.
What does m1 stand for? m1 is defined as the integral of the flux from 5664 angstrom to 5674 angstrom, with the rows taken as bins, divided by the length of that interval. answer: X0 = -82.1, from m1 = 83.1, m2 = 83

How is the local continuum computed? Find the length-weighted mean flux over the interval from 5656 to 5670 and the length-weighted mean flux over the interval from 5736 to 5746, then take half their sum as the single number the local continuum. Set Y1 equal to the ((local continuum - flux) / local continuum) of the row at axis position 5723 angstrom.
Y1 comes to 0.08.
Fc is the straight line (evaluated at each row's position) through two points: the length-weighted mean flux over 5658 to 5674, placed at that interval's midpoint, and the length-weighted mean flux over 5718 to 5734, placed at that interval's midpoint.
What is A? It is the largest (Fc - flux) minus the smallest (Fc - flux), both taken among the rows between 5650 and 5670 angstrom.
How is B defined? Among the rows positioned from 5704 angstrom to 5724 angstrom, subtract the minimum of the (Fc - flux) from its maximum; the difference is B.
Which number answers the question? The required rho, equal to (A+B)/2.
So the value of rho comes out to 12.7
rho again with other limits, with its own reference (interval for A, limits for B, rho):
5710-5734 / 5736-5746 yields 13.4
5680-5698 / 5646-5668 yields 11.2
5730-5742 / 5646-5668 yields 14.6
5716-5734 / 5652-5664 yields 9.0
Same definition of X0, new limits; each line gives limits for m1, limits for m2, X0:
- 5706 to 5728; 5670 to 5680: -80.2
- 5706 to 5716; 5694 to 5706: -81.3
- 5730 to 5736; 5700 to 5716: -81.0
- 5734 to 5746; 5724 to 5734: -86.7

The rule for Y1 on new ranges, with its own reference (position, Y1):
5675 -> -0.23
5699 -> -0.07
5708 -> 0.08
